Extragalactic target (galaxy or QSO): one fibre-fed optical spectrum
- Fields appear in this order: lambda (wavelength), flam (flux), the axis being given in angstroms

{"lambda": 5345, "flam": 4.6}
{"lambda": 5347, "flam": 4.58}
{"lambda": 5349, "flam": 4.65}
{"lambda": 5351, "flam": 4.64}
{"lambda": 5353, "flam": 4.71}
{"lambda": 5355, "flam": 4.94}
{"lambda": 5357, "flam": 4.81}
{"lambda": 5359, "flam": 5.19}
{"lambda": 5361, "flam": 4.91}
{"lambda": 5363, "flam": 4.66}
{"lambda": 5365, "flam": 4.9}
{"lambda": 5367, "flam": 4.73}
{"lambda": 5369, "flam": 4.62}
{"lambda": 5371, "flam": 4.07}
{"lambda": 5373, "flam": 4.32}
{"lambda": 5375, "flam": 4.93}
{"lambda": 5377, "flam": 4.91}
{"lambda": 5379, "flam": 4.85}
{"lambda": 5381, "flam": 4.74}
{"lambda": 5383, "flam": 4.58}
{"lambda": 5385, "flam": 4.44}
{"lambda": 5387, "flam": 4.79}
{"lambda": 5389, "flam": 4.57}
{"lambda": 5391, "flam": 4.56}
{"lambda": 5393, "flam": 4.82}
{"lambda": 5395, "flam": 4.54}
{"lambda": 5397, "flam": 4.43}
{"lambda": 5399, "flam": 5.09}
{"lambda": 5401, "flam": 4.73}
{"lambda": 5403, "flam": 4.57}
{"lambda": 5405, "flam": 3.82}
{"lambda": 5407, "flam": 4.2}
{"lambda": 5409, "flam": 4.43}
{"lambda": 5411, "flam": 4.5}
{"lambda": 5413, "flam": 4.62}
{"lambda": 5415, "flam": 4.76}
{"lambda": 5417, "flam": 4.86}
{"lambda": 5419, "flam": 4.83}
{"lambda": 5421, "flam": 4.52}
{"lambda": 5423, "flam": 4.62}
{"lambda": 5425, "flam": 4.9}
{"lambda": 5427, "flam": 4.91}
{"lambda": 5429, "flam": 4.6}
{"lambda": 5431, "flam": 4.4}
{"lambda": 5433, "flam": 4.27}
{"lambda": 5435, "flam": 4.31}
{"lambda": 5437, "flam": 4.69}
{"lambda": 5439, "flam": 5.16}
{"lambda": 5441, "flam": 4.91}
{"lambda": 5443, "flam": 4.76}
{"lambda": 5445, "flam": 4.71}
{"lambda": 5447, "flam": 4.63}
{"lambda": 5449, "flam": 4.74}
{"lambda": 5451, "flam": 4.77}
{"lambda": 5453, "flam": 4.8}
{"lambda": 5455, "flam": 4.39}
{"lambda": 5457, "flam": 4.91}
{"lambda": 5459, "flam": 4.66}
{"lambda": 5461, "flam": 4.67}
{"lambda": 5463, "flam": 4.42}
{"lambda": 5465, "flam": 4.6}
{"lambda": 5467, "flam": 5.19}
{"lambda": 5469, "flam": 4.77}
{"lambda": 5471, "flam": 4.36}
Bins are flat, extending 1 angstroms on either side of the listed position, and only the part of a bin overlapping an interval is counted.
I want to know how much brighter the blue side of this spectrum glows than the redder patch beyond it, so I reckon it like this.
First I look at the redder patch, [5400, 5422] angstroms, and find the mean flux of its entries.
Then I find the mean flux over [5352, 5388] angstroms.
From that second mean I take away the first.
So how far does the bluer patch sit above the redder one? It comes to 0.20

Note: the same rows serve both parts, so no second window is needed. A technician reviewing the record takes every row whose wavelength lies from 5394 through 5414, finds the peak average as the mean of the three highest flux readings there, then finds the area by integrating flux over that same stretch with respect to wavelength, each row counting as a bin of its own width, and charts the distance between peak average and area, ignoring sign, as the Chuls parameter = 85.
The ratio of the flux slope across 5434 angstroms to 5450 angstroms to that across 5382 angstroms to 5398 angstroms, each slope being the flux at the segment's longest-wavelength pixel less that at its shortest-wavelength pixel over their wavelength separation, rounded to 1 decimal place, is -2.9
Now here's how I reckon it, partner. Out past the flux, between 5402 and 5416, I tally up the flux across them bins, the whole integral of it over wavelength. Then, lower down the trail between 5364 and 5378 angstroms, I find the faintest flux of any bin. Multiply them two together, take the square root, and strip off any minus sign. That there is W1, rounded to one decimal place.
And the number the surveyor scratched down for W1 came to 15.9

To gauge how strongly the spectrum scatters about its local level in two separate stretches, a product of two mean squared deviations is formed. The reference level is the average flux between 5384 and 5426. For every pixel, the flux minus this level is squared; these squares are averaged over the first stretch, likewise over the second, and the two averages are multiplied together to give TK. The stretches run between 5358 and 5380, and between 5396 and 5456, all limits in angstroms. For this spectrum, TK 0.0081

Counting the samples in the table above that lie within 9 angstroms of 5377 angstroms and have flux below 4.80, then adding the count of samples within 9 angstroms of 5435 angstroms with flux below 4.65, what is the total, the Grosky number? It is 10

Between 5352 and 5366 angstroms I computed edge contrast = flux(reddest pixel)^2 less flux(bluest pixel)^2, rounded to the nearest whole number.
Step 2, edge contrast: 2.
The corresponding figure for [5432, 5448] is 3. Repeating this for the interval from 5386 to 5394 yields 0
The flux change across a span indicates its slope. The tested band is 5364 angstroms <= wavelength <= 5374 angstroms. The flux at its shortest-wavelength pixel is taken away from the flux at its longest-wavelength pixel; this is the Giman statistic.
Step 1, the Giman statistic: -0.6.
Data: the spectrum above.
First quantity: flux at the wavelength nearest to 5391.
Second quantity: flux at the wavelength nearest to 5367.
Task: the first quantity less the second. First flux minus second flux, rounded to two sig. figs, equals -0.17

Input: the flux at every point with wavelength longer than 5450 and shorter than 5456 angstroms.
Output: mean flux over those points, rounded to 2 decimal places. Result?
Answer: 4.65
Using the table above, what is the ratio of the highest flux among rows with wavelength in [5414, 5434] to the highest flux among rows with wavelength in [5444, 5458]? 1.00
